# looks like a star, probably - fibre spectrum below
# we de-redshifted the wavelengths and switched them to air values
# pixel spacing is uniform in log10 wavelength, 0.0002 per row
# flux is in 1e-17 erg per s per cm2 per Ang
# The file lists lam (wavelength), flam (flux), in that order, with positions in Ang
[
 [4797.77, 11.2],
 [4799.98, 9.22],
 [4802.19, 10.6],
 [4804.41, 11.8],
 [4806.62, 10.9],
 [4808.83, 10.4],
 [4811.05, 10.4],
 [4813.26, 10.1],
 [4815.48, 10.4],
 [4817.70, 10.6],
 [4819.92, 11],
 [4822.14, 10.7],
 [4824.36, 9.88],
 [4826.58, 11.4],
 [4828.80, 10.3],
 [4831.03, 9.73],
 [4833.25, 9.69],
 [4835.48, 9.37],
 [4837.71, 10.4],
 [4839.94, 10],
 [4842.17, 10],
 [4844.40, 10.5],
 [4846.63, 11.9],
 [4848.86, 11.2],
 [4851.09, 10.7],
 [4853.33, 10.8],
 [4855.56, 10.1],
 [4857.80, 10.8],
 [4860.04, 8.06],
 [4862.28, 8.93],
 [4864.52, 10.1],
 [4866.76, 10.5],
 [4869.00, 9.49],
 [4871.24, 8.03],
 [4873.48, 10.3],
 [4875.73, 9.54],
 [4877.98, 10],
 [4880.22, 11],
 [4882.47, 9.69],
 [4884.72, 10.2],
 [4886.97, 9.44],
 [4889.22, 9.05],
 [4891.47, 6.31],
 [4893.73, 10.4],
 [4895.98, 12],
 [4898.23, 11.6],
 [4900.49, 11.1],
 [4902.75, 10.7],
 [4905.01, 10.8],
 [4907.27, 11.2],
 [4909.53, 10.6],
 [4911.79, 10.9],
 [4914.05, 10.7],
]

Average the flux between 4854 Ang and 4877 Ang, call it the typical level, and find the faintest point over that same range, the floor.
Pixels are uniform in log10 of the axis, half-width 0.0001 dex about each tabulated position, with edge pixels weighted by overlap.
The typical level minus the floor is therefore 1.6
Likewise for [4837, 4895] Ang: 3.6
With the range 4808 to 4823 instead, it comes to 0.4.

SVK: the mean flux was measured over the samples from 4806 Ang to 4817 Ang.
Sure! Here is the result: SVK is 10.4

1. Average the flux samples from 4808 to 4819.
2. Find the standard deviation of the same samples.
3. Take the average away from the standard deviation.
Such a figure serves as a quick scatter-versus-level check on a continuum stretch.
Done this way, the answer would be -10.2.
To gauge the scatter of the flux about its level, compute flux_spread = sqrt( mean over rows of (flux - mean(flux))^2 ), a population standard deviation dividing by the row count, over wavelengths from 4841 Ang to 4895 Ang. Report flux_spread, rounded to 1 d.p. 1.2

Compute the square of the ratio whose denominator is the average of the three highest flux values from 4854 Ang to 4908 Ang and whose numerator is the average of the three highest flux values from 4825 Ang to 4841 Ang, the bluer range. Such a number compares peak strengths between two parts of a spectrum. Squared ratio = 0.85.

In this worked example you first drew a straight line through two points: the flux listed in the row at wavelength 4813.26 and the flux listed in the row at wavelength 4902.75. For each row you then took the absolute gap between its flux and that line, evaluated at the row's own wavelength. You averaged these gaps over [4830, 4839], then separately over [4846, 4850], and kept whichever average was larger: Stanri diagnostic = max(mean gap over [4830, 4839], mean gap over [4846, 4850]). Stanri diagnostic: 1.2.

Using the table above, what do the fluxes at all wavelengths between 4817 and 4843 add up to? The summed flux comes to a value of 123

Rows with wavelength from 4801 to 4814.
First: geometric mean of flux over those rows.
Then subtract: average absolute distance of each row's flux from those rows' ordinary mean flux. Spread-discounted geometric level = 10.3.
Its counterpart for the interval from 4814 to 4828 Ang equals 10.3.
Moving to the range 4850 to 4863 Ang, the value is 8.9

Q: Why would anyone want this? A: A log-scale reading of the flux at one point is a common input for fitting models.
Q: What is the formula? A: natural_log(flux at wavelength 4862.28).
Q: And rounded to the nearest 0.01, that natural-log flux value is 2.19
